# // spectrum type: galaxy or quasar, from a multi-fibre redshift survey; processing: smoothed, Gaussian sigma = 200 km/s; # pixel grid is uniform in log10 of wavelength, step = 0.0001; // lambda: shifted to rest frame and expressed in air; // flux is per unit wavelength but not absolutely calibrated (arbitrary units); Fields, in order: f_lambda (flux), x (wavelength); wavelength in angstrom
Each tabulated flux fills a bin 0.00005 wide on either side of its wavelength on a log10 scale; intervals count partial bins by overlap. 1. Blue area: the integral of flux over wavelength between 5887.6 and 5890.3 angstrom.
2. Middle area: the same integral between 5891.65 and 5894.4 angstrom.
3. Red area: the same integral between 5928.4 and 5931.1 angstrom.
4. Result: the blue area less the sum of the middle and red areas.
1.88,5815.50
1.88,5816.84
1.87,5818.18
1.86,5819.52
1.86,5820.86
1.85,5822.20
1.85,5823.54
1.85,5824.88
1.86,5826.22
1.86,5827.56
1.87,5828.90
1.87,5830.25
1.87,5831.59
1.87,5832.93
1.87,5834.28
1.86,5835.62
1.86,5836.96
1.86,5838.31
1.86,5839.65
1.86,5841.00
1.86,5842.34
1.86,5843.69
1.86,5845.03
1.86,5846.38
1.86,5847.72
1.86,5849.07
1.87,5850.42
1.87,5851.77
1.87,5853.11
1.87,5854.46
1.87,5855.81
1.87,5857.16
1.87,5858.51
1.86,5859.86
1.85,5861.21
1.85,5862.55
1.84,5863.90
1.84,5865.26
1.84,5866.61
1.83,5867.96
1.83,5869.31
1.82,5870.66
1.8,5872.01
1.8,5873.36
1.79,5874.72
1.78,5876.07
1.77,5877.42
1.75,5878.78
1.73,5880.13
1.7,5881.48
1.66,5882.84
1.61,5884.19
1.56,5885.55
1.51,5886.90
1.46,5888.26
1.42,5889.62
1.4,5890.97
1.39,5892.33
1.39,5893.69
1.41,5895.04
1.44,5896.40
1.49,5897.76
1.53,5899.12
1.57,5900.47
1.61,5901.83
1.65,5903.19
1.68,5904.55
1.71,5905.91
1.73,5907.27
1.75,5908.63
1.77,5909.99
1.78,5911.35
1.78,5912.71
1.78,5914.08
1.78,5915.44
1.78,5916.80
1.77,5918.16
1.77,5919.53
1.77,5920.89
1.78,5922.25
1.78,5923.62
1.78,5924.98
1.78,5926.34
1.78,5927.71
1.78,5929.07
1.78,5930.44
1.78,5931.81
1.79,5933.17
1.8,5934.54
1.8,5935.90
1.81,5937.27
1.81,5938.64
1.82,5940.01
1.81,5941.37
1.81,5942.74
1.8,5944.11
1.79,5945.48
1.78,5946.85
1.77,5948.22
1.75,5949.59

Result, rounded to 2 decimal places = -4.73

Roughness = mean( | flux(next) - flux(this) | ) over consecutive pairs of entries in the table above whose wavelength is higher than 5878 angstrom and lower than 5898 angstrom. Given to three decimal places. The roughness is 0.033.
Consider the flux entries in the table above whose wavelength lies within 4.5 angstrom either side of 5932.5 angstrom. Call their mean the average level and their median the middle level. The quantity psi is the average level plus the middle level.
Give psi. 3.57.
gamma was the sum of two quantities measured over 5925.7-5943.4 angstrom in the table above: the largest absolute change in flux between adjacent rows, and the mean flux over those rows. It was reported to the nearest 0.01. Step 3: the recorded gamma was 1.81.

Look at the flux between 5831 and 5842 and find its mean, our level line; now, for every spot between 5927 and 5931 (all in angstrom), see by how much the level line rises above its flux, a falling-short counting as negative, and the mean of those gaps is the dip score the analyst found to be 0.084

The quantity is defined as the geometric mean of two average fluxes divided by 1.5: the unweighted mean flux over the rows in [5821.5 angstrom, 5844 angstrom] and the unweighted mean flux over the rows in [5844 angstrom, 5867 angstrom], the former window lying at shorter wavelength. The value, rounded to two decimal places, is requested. 1.24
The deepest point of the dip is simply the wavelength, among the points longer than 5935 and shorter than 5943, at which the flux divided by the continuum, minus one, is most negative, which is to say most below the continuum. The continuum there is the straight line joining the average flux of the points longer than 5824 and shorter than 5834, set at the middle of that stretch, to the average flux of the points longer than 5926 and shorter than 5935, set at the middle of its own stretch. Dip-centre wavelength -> 5935.90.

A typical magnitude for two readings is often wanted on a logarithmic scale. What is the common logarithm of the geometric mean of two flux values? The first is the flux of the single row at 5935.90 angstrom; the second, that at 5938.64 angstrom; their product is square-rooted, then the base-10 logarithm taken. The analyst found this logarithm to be 0.256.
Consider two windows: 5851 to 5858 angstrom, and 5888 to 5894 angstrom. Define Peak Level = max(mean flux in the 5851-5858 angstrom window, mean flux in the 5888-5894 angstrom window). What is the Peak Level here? 1.87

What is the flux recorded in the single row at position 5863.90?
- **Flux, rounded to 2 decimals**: 1.84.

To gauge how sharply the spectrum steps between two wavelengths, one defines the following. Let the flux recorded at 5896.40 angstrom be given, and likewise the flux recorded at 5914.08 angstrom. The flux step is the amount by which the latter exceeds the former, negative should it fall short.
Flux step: 0.34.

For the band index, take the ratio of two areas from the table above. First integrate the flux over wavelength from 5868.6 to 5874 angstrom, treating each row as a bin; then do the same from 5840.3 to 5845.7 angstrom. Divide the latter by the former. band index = 1.02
